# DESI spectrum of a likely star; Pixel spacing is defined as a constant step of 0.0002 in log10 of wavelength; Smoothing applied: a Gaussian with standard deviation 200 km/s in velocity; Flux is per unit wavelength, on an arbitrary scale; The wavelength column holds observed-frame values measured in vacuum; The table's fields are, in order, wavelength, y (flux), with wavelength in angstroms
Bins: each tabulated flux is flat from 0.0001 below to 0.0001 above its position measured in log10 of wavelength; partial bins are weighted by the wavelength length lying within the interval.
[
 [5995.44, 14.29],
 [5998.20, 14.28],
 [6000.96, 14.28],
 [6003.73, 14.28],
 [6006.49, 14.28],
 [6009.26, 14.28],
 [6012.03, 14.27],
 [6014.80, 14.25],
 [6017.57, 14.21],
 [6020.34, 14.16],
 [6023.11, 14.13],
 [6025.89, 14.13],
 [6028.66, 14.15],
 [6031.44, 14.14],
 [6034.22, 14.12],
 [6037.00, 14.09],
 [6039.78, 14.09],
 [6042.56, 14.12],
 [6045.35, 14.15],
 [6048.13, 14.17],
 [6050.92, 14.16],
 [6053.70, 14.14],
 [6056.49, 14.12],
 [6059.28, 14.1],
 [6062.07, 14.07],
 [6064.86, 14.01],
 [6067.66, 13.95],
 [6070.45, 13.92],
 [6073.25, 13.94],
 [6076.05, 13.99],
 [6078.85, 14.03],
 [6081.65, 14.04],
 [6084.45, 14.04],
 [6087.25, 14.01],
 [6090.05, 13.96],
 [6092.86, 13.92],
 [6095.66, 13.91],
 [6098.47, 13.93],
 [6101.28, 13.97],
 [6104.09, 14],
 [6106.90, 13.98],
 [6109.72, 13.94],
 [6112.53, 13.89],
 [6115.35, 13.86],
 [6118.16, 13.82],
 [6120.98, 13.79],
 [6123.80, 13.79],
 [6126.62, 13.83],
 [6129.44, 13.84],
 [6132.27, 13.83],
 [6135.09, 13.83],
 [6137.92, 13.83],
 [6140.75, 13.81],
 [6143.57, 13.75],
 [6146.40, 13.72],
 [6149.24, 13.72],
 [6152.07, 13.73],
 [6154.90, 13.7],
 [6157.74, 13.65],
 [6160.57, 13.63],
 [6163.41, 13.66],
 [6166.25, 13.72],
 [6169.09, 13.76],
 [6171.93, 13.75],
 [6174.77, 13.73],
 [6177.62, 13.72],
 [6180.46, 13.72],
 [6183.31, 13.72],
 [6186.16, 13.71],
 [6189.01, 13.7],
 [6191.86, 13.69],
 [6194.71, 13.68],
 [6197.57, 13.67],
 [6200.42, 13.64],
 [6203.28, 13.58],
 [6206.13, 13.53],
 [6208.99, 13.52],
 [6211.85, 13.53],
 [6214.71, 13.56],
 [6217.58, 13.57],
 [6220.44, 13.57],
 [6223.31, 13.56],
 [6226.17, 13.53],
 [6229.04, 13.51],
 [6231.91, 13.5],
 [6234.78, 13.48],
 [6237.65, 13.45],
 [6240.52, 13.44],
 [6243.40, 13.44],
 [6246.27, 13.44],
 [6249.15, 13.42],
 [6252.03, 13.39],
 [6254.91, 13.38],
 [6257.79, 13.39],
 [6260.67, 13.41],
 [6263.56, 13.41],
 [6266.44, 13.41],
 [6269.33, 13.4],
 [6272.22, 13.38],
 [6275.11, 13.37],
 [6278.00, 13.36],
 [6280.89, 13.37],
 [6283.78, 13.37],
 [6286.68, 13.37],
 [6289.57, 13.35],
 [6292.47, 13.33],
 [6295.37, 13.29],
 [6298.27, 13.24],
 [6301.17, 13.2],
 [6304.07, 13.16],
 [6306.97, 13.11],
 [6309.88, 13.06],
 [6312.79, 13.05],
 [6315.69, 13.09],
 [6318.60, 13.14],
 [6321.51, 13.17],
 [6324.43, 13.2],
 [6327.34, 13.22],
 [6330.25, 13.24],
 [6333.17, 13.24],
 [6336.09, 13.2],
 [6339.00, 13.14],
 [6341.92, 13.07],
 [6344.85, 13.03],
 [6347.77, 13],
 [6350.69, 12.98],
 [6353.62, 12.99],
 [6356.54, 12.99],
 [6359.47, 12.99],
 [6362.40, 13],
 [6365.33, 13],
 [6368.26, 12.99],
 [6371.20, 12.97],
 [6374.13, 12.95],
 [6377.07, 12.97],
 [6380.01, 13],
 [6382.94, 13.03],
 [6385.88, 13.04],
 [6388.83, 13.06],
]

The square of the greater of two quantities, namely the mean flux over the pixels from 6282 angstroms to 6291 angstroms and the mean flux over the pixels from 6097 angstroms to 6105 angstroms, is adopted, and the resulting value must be 195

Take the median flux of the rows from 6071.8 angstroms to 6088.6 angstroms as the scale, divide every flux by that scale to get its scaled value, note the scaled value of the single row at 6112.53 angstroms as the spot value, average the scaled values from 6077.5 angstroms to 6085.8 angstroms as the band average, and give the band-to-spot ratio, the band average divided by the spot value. 1.01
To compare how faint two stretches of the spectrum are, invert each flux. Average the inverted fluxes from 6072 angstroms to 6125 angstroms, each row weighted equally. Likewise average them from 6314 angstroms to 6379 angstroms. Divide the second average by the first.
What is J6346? 1.07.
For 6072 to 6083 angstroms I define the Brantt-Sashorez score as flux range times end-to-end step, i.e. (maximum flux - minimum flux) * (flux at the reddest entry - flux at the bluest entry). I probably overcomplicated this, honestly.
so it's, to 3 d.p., 0.010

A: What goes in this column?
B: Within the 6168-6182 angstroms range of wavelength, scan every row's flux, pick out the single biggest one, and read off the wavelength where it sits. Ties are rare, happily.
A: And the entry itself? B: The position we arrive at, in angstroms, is 6169.09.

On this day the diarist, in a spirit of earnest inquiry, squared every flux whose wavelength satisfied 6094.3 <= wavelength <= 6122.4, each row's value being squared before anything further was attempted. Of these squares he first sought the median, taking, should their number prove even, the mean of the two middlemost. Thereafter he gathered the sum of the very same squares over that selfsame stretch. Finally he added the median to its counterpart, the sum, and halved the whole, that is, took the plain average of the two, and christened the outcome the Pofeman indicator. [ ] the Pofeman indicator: 1064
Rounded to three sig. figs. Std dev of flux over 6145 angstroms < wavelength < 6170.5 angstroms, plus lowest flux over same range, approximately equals 13.7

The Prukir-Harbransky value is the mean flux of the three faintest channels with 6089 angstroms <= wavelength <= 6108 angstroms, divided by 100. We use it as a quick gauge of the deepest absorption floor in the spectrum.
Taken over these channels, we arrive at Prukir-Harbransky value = 0.139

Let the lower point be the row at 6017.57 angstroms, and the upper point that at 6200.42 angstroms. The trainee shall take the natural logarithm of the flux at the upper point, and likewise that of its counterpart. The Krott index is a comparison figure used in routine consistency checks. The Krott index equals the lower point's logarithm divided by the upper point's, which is 1.02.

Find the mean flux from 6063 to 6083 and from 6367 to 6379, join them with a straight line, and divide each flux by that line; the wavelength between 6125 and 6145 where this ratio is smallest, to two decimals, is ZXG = 6143.57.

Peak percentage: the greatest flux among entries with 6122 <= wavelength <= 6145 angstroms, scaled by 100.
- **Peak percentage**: 1384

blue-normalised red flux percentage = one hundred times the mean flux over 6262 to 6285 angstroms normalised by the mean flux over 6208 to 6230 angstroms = 98.8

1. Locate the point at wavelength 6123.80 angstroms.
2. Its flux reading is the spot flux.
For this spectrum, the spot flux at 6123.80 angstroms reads 13.79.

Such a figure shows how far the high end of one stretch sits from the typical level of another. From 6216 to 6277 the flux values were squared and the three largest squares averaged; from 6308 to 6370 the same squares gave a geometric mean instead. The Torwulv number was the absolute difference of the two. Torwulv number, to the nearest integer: 13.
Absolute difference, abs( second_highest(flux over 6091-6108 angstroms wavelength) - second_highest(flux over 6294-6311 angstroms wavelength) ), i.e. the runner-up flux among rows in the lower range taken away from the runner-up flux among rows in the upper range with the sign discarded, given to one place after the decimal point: 0.7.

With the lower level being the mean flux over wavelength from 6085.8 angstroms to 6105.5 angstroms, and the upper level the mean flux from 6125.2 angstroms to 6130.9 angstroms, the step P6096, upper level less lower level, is -0.1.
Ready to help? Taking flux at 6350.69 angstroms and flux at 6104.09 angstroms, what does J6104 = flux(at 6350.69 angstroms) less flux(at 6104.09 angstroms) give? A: -1.0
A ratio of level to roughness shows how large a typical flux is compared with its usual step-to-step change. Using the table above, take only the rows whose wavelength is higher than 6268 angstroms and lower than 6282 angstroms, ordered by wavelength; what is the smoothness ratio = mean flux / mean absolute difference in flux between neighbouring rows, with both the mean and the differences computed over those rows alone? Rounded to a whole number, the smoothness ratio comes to 1070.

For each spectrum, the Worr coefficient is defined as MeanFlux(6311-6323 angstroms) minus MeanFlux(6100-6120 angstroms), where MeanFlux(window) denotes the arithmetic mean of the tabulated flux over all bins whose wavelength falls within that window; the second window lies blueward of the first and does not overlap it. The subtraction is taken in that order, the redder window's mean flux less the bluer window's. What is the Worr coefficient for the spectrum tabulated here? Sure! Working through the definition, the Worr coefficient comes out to -0.81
